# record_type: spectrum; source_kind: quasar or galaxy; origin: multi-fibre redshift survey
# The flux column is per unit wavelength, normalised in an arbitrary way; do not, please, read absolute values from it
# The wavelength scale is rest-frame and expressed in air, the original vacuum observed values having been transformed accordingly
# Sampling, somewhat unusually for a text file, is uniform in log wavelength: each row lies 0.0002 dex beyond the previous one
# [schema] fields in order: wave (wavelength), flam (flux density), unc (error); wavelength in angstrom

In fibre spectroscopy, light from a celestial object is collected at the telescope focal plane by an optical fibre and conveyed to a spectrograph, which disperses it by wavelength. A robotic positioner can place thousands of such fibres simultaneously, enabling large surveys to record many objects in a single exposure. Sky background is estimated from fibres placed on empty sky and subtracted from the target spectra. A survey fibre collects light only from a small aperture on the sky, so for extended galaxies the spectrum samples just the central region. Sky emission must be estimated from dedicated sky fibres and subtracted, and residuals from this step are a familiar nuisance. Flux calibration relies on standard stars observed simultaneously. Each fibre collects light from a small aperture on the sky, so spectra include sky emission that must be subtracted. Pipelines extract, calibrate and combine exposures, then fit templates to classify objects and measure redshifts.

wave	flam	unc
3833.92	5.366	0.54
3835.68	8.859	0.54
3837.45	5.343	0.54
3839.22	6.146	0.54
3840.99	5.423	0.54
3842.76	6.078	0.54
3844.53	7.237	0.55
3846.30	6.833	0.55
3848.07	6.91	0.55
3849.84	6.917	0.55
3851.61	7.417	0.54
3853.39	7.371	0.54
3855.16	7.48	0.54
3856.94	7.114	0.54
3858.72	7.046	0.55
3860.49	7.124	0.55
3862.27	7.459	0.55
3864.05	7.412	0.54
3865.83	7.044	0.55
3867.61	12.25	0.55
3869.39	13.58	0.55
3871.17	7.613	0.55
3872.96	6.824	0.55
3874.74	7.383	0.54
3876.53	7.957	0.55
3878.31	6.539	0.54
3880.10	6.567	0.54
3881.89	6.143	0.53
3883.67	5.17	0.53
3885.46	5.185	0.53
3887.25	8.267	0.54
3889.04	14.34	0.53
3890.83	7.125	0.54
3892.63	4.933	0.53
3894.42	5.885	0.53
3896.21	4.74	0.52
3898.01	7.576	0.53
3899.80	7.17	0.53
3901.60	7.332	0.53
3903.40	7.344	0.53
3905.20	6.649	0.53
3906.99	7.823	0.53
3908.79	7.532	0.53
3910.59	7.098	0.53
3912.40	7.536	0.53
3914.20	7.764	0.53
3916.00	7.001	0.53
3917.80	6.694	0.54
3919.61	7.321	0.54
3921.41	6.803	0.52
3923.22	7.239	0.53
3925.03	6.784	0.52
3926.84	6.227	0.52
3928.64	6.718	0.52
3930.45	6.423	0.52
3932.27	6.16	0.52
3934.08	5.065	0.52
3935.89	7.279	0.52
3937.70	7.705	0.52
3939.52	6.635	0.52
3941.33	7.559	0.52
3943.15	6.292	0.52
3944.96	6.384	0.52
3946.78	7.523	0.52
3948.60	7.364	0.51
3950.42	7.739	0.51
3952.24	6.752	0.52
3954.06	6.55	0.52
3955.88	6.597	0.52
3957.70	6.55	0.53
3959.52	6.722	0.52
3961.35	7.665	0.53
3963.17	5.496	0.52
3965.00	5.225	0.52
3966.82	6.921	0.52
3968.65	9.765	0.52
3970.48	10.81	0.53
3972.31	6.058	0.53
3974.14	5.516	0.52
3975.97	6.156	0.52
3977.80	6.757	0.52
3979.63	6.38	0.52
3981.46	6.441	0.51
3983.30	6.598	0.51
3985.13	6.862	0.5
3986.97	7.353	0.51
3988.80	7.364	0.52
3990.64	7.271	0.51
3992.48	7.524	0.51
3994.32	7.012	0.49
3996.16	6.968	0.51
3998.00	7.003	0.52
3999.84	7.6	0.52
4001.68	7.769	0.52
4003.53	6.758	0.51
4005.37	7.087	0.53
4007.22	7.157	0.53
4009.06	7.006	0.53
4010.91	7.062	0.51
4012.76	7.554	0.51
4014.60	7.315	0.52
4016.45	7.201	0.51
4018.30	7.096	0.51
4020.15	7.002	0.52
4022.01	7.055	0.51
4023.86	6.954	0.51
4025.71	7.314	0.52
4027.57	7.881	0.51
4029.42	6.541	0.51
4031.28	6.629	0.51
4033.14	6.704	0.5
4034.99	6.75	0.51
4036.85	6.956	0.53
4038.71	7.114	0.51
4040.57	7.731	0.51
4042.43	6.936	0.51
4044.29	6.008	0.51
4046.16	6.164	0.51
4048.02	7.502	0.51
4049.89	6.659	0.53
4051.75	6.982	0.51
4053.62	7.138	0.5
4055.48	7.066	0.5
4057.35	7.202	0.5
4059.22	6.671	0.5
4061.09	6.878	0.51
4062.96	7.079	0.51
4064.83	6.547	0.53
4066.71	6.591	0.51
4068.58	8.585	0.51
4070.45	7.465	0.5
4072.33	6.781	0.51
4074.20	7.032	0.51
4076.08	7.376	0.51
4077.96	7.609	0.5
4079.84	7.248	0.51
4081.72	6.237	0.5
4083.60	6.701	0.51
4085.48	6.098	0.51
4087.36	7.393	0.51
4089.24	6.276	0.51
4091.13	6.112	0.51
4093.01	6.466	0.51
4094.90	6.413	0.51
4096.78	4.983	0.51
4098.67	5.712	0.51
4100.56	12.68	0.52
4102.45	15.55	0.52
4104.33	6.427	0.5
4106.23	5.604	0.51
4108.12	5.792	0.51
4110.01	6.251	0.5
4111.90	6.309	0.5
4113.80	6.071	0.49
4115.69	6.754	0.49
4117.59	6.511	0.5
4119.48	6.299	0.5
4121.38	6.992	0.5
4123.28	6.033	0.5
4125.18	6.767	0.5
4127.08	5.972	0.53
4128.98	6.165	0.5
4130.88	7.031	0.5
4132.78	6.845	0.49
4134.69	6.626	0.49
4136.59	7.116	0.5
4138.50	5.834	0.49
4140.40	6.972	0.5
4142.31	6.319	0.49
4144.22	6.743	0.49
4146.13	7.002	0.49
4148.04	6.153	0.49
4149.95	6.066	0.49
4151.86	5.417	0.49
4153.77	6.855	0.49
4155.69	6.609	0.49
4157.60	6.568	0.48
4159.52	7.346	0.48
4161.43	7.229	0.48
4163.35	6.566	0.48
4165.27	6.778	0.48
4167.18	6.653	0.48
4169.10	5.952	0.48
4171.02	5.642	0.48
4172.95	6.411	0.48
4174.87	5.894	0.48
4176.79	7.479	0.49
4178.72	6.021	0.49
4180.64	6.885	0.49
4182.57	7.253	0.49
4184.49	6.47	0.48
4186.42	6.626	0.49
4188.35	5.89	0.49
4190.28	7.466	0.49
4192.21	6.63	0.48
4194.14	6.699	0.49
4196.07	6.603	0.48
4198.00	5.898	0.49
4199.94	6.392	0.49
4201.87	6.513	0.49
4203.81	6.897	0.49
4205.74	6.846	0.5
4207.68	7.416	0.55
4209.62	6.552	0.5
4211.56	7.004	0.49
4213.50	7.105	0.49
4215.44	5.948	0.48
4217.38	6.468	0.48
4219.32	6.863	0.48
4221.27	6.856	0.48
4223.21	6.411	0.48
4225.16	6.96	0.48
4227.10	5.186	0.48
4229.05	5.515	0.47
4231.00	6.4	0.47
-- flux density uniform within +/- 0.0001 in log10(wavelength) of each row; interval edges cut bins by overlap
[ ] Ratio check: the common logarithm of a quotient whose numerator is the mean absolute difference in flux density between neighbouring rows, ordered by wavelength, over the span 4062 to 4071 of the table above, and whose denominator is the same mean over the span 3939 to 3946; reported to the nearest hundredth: 0.08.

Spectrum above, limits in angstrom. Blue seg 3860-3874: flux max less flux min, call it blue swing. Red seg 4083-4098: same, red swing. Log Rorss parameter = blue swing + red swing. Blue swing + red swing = 9.2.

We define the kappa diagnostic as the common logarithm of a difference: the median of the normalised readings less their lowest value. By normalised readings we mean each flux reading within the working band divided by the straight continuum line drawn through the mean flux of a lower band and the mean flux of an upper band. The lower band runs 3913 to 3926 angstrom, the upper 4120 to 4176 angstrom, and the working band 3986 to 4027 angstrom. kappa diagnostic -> -1.2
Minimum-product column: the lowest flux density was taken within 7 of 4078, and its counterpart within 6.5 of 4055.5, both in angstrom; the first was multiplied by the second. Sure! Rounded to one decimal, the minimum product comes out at 41.5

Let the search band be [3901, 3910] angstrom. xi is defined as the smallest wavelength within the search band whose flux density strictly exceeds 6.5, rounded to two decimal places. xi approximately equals 3901.60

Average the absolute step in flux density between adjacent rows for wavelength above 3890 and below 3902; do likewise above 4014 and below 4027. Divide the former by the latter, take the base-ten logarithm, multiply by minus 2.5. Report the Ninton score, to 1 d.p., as -2.4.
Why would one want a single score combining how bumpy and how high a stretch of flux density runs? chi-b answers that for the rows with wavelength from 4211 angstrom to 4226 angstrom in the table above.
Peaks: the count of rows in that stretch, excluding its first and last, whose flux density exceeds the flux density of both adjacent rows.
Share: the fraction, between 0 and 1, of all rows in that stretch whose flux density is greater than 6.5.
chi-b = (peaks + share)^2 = 6.9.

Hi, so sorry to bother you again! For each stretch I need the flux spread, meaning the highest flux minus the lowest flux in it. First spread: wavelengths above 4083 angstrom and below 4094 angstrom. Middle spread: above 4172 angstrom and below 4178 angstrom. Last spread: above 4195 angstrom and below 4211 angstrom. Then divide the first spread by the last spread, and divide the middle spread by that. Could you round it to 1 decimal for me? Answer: 1.9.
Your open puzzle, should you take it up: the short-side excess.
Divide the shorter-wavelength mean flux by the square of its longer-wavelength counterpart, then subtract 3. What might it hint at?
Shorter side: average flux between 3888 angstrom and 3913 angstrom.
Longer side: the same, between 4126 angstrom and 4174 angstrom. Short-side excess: -2.83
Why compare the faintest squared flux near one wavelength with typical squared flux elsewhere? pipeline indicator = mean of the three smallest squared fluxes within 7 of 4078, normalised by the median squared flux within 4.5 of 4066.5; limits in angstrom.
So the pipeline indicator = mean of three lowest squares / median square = 0.86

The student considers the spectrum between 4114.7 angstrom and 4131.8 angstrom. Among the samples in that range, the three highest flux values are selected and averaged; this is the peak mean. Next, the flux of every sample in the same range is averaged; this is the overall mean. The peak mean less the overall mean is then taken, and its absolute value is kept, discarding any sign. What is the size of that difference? 0.43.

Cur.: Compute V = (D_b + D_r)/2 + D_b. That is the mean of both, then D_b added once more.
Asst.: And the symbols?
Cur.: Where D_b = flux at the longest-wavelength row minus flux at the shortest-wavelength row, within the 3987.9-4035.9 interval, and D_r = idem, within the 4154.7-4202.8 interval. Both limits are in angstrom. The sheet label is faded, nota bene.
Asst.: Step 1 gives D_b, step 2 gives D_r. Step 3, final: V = -1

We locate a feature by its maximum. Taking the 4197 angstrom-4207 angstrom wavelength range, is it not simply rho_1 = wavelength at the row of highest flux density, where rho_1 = 4203.81 angstrom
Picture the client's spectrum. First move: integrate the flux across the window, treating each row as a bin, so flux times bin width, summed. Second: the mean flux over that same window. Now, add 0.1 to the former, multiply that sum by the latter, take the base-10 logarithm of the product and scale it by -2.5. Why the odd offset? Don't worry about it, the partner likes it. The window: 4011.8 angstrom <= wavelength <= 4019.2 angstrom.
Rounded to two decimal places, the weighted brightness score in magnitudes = -6.49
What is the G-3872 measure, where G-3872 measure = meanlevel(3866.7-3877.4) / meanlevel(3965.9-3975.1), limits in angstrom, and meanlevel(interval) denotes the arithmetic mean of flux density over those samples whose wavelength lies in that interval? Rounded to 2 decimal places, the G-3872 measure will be 1.19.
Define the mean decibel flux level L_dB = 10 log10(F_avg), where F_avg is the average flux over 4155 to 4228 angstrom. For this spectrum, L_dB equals 8.20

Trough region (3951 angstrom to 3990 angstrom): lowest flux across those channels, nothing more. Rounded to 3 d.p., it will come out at 5.225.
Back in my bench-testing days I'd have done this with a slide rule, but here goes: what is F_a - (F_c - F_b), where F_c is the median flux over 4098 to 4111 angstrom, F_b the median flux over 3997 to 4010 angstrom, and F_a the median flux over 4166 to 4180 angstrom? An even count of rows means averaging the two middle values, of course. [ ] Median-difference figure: 6.9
